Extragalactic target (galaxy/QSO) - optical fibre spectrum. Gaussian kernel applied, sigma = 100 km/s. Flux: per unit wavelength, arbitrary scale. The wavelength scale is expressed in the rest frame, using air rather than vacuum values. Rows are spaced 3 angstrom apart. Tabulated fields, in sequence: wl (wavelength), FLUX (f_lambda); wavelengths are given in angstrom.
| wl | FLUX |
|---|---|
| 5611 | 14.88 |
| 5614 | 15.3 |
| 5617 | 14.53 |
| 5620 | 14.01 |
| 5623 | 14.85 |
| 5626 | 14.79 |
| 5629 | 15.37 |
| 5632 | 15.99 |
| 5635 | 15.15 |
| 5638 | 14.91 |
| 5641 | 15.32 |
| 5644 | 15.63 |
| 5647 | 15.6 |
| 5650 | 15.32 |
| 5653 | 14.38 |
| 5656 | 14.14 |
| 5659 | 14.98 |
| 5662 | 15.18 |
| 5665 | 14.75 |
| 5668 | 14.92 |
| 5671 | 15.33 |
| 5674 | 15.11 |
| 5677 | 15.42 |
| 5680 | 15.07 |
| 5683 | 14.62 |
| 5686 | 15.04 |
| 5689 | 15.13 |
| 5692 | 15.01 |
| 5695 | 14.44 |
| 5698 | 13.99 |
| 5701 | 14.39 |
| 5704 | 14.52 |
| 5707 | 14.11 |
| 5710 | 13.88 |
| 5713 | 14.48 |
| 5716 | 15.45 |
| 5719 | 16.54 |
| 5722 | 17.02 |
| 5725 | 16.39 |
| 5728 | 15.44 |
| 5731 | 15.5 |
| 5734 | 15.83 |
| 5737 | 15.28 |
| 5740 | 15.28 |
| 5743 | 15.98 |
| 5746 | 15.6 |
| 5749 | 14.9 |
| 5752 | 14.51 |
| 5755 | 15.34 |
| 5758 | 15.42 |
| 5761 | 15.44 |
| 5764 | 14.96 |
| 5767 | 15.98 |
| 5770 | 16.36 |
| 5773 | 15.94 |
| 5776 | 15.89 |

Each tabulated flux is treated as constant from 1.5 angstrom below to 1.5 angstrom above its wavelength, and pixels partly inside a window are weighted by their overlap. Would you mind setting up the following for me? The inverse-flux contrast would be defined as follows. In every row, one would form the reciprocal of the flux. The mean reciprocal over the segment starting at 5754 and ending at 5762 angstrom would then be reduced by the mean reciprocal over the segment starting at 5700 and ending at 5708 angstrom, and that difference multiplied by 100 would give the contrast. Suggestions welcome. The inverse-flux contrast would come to -0.48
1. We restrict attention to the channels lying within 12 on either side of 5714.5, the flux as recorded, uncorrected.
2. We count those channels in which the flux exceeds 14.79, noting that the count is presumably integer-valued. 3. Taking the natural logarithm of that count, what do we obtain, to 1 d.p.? 1.4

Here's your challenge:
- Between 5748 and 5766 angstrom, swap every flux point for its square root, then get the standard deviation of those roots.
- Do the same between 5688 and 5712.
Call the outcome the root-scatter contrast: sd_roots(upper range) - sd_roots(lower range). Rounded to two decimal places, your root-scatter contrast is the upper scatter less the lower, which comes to -0.01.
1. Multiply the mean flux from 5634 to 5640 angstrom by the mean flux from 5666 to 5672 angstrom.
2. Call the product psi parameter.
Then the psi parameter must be 227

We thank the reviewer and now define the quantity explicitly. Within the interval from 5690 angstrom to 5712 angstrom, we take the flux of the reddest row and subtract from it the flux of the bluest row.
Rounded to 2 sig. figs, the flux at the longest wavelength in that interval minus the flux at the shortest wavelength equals -1.1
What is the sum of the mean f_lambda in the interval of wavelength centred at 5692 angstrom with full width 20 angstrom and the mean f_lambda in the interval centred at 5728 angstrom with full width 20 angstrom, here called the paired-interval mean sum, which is 30.7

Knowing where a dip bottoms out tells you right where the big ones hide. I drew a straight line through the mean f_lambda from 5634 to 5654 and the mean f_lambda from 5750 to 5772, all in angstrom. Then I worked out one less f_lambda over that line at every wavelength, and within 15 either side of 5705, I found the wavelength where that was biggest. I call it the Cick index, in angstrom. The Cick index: 5710 angstrom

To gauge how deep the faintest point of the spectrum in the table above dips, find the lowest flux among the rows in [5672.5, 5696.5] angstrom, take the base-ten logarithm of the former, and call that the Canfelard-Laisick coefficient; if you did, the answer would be 1.16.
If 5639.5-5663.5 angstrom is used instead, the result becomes 1.15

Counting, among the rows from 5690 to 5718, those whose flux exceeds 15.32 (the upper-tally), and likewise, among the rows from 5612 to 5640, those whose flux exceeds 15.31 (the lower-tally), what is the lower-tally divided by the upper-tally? 2.0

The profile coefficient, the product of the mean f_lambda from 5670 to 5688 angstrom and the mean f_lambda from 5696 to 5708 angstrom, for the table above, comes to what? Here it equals 215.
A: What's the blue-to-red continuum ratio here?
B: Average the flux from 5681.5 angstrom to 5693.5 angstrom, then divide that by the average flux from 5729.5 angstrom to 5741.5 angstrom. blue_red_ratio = 0.97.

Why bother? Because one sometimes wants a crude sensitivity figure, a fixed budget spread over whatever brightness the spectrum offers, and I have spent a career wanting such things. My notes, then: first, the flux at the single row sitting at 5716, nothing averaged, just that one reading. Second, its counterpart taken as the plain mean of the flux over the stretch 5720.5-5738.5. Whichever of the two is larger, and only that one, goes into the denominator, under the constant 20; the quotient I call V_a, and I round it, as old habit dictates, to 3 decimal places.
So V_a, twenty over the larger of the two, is 1.257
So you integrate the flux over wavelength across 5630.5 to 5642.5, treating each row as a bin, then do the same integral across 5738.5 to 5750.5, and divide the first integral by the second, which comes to 0.99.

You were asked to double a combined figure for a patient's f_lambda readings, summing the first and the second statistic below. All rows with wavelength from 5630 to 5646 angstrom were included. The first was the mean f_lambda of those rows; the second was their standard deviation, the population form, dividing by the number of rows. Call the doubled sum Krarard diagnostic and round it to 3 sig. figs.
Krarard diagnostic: 31.6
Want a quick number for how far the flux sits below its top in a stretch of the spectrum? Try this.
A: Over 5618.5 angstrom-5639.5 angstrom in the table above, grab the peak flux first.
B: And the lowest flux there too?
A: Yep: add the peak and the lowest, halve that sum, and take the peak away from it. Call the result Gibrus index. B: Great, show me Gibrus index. -1.0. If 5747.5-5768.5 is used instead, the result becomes -0.7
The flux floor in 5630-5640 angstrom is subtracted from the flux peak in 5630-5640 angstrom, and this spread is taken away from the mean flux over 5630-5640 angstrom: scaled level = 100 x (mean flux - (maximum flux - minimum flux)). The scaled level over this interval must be 1427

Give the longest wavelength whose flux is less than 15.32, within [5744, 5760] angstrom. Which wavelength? 5752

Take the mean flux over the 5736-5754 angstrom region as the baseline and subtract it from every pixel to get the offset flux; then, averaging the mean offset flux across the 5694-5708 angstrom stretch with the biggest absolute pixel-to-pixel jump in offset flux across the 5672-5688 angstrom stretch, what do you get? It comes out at -0.26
